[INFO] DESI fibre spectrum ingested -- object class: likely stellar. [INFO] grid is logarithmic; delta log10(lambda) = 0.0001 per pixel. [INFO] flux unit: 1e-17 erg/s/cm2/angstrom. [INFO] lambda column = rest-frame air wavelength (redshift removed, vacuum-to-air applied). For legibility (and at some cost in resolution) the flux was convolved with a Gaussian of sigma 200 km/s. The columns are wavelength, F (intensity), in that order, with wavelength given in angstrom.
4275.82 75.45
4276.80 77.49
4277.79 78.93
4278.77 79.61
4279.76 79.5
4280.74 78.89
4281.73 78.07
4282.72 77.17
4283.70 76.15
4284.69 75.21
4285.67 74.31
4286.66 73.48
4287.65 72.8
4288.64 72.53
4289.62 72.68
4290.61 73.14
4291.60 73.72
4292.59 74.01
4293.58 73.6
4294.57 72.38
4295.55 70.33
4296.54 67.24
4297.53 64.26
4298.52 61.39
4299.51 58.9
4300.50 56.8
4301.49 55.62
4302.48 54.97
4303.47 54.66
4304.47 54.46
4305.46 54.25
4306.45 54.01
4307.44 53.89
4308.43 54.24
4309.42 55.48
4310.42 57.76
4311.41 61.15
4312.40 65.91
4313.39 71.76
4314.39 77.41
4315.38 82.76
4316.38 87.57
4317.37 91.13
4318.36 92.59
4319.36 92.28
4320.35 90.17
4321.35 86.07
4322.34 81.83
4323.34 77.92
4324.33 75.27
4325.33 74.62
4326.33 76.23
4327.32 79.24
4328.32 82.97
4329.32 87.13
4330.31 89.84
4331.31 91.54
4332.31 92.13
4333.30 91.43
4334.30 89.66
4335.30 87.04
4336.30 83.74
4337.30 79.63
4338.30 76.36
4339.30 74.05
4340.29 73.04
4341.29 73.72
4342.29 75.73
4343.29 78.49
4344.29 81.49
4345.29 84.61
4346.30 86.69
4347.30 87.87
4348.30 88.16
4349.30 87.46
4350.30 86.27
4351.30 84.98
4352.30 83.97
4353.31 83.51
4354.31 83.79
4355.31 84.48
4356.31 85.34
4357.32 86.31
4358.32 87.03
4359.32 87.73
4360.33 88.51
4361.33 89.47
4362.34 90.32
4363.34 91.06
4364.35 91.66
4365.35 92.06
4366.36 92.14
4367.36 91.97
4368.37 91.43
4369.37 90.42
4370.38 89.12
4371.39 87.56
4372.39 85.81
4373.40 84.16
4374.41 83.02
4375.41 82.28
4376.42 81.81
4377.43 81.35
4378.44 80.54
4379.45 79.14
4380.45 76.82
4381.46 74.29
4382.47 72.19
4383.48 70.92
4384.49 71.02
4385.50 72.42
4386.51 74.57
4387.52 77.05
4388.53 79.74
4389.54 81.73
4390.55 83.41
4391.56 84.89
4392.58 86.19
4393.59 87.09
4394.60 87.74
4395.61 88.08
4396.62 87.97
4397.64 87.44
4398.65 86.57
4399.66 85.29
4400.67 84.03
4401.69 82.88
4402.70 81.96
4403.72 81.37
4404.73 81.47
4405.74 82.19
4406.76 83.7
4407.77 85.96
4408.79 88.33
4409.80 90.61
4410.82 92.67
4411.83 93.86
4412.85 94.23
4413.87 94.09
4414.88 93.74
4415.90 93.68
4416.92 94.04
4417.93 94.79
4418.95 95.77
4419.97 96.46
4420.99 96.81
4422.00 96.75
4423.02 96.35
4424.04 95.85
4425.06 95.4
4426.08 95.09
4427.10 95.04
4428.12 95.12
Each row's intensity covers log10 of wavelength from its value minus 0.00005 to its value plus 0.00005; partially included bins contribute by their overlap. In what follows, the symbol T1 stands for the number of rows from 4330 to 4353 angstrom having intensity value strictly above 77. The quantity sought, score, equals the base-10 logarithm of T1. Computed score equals 1.26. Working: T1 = 18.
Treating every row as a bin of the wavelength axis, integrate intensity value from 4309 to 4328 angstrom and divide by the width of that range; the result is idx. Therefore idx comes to 77.9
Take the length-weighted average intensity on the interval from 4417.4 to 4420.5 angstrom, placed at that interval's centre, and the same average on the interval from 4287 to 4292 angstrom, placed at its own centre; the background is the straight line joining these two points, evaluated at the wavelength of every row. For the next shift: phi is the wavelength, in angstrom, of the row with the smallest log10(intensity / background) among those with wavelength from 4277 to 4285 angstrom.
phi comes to 4284.69 angstrom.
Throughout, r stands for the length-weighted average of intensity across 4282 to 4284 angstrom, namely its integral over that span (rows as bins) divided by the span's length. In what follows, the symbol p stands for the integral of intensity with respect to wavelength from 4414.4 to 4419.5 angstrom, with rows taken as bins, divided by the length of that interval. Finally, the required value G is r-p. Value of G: -17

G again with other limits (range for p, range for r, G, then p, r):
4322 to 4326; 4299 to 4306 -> -21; 77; 56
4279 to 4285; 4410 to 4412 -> 15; 78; 93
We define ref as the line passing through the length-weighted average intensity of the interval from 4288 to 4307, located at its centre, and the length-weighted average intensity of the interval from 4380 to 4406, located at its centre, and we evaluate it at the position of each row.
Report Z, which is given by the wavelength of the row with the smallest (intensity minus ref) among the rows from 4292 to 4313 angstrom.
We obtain 4307.44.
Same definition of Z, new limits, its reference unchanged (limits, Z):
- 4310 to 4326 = 4310.42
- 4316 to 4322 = 4321.35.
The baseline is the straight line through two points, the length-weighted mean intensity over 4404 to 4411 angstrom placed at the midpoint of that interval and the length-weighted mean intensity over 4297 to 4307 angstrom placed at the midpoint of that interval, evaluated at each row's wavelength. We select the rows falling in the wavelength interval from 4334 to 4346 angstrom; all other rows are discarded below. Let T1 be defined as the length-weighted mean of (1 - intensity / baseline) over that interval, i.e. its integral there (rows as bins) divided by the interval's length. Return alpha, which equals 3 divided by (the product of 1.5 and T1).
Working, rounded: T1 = -0.184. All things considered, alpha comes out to -10.9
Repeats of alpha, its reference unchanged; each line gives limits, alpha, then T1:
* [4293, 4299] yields -8.5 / -0.237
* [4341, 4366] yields -9.7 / -0.205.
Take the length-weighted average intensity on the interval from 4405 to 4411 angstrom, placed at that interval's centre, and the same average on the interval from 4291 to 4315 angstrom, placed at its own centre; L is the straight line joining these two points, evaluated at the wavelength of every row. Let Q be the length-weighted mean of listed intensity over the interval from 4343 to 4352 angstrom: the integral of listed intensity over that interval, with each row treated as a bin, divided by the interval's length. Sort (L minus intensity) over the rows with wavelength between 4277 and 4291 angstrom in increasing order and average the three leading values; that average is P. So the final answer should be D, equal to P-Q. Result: -108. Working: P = -22.4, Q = 85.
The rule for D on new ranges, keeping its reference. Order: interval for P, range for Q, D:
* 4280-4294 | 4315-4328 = -104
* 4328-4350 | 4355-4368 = -112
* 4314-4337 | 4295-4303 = -87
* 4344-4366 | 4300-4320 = -82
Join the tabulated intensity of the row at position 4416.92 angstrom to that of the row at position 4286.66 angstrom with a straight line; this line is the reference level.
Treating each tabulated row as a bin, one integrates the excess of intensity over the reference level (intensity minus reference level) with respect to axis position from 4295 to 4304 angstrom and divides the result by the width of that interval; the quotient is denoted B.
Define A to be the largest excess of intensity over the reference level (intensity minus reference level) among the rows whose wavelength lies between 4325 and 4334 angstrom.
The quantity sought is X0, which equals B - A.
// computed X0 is -26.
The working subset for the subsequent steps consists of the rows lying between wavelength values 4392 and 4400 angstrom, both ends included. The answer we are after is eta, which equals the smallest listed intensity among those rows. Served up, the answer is 85.29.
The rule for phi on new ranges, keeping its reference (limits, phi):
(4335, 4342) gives 4340.29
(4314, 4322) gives 4314.39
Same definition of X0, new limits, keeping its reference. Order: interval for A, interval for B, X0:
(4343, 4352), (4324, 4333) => -1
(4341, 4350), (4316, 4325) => 2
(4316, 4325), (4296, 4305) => -31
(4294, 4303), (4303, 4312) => -19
